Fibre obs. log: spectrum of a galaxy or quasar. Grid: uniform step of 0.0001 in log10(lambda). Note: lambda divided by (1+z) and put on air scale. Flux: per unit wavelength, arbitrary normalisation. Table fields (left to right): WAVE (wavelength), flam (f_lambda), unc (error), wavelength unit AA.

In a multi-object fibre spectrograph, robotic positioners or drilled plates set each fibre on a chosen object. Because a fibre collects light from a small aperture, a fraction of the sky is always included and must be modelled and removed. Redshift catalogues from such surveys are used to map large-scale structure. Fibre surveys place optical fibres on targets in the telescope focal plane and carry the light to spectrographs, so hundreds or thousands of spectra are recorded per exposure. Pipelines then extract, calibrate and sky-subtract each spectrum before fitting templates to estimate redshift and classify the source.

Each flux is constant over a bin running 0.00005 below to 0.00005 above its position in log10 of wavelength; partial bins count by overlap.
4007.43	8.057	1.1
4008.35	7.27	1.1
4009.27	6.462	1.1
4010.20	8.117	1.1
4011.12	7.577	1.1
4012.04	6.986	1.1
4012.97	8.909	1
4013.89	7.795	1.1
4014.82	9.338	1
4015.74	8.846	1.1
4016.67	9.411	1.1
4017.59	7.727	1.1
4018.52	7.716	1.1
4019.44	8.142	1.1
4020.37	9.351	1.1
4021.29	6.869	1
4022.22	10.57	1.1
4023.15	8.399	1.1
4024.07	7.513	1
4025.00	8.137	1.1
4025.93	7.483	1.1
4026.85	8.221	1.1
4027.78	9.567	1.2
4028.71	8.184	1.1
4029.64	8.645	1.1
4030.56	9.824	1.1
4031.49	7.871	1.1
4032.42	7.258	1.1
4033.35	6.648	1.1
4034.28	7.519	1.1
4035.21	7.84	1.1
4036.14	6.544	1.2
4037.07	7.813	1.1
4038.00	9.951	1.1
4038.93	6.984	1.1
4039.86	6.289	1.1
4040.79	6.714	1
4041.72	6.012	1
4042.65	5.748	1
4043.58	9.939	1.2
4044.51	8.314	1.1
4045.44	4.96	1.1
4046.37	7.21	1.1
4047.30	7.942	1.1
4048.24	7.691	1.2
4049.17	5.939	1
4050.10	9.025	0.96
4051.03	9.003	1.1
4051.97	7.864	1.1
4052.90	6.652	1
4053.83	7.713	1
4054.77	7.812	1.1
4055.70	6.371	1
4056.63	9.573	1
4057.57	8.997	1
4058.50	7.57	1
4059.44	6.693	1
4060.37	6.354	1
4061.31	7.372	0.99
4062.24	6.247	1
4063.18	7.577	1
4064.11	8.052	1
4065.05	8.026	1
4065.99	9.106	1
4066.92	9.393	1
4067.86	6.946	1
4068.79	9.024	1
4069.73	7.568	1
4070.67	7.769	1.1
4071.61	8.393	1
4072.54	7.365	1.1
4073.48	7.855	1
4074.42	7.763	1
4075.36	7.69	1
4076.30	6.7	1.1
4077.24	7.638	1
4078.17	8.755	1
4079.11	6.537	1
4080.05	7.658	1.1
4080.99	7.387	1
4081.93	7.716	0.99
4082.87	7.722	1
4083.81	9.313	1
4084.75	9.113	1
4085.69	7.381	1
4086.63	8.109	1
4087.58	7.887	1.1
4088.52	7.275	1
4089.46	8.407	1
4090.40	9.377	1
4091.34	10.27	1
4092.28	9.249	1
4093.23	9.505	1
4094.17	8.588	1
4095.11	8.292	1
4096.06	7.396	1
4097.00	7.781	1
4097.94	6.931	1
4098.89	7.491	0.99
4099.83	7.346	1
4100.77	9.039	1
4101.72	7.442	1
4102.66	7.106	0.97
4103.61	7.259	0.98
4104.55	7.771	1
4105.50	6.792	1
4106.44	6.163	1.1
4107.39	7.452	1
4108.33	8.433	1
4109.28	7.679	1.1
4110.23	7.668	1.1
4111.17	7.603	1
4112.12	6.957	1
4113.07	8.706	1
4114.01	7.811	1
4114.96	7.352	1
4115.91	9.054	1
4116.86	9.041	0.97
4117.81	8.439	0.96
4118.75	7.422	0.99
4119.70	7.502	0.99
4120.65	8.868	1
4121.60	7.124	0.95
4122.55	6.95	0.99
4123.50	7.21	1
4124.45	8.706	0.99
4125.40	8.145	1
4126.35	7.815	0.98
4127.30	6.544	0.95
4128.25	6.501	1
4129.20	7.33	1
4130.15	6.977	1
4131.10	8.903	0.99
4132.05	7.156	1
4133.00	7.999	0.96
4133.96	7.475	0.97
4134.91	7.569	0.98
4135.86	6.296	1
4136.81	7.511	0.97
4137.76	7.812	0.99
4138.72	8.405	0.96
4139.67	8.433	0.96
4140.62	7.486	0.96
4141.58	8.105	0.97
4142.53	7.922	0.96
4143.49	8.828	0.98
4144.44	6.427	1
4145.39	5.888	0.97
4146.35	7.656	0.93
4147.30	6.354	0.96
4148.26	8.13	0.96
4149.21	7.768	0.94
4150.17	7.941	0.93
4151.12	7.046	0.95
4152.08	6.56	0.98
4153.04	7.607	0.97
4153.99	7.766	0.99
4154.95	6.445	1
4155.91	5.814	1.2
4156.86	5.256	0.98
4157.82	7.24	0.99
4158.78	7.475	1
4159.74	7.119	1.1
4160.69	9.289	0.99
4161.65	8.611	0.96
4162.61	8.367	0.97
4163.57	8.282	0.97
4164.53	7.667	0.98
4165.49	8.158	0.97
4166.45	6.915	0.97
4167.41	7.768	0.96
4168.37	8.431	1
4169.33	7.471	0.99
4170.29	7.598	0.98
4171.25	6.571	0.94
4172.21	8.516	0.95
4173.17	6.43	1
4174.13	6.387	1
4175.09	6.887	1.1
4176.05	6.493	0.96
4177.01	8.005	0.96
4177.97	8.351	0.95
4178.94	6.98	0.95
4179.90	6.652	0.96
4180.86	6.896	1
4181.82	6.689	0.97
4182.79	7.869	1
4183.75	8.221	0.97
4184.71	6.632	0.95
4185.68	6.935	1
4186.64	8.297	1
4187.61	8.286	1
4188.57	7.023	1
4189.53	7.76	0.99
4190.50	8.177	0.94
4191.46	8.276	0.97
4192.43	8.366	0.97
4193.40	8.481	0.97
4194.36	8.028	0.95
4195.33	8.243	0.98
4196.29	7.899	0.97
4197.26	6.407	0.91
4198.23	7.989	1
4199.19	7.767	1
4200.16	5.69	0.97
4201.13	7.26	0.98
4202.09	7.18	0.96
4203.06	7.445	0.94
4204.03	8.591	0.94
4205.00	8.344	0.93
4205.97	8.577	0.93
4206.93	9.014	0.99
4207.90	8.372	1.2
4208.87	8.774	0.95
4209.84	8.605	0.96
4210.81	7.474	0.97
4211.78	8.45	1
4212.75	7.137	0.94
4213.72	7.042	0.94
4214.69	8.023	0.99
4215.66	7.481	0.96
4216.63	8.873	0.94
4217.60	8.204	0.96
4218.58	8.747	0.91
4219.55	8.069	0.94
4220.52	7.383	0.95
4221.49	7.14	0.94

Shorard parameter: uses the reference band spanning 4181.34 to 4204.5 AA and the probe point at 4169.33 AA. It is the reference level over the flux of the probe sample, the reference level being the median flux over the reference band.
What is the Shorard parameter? 1.06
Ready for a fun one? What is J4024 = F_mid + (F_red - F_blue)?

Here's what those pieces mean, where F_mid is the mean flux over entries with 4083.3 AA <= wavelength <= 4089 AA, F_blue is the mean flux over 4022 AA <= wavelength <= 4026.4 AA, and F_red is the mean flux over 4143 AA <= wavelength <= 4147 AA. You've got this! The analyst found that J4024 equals 7.0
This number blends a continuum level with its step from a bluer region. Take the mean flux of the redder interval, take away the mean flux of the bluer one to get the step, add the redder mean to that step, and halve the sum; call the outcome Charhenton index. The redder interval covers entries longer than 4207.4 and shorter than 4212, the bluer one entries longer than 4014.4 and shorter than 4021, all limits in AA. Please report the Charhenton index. 4.0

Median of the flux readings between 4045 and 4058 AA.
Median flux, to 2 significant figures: 7.8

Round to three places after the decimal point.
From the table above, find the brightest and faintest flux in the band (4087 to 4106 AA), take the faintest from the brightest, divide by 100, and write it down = 0.035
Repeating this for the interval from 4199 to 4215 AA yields 0.033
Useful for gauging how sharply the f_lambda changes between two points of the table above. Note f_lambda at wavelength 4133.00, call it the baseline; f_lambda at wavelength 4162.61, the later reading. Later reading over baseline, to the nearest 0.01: 1.05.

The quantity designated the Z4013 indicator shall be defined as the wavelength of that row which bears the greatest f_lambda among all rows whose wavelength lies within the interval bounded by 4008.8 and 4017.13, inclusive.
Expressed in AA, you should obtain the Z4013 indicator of 4016.67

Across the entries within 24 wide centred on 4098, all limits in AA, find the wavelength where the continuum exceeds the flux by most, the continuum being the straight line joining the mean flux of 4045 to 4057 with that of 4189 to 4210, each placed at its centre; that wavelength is 4106.44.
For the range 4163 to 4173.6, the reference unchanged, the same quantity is 4173.17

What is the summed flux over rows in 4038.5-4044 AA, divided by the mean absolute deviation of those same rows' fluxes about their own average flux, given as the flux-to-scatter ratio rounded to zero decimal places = 41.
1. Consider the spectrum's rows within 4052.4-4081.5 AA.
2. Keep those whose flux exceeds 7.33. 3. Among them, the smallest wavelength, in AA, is 4053.83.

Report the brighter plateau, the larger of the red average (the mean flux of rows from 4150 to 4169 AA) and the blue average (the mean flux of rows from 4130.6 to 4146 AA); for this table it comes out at 7.6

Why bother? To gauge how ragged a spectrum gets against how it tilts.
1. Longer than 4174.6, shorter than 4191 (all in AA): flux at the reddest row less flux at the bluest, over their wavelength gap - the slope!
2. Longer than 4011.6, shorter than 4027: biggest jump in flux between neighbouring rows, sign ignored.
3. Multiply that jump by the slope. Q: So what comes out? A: 0.31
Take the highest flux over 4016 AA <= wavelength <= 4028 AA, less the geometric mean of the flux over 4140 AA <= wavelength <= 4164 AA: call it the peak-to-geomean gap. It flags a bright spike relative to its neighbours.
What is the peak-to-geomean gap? 3.2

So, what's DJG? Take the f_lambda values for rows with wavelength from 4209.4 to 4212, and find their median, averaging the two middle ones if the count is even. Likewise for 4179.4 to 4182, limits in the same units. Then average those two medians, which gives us 7.57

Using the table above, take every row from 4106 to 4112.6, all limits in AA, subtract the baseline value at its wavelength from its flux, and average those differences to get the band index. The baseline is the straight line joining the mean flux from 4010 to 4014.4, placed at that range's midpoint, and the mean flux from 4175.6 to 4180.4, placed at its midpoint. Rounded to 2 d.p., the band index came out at -0.11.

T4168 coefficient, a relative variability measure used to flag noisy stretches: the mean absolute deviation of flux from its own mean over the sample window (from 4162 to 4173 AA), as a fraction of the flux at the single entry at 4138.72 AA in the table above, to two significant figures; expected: 0.060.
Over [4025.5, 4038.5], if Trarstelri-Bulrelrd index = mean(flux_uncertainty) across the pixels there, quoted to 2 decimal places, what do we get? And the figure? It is 1.11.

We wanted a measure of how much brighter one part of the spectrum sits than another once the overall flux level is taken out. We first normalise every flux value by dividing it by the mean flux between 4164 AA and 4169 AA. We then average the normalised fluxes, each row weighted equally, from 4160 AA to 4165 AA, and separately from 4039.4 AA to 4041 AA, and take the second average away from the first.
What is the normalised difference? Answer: 0.25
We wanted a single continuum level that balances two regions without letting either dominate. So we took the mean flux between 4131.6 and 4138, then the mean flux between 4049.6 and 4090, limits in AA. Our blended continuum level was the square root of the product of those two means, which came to 7.6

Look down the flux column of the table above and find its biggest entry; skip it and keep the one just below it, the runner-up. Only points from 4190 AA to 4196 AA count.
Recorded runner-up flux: 8.366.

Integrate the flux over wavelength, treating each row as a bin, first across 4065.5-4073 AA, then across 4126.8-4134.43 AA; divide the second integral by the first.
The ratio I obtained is 0.91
